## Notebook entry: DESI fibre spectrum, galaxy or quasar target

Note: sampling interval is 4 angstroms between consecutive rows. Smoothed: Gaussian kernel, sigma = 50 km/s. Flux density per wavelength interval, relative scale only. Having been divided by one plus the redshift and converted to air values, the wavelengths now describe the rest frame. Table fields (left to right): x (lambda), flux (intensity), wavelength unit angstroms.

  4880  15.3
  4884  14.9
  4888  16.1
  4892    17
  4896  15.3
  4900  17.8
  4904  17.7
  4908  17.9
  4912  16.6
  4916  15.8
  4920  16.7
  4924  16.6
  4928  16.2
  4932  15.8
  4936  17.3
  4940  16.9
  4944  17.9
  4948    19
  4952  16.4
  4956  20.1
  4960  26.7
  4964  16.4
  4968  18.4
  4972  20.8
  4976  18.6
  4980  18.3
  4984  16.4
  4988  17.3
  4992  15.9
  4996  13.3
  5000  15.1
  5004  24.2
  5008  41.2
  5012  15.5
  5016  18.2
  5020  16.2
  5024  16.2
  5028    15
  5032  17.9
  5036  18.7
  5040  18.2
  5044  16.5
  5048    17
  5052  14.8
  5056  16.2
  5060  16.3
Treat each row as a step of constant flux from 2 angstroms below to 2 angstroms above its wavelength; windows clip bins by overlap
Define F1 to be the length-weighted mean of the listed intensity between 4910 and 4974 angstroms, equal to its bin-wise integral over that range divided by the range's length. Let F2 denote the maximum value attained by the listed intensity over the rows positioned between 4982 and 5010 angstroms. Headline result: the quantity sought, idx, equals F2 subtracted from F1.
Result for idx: -23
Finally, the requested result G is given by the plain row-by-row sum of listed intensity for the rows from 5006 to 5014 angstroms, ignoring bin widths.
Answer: 57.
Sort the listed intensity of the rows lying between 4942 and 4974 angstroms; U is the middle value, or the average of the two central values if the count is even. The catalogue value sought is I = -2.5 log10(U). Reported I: -3.18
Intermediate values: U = 18.70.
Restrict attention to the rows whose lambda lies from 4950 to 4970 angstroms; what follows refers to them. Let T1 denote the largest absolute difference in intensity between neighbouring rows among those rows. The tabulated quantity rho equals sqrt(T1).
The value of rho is 3.2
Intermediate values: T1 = 10.3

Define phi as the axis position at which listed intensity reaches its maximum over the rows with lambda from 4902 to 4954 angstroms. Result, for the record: 4948 angstroms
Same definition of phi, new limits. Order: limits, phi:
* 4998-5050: 5008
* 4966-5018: 5008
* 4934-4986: 4960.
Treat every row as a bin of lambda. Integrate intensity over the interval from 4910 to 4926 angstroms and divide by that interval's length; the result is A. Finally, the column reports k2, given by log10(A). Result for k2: 1.22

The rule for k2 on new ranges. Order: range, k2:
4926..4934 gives 1.20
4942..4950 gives 1.27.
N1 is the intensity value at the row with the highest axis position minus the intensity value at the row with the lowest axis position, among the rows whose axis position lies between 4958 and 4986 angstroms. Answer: -10.3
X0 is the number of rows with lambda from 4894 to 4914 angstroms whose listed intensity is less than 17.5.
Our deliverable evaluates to 2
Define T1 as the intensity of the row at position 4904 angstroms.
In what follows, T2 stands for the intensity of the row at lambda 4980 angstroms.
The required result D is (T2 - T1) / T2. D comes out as 0.0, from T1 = 17.7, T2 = 18.3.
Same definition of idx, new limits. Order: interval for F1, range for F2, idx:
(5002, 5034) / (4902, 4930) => 3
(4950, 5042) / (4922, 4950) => 0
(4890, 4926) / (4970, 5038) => -24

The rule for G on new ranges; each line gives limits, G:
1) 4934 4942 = 34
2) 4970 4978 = 39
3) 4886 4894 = 33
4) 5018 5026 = 32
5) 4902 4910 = 36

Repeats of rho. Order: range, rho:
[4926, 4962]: 2.6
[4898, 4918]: 1.1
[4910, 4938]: 1.2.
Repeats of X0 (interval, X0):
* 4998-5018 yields 2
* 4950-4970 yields 2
